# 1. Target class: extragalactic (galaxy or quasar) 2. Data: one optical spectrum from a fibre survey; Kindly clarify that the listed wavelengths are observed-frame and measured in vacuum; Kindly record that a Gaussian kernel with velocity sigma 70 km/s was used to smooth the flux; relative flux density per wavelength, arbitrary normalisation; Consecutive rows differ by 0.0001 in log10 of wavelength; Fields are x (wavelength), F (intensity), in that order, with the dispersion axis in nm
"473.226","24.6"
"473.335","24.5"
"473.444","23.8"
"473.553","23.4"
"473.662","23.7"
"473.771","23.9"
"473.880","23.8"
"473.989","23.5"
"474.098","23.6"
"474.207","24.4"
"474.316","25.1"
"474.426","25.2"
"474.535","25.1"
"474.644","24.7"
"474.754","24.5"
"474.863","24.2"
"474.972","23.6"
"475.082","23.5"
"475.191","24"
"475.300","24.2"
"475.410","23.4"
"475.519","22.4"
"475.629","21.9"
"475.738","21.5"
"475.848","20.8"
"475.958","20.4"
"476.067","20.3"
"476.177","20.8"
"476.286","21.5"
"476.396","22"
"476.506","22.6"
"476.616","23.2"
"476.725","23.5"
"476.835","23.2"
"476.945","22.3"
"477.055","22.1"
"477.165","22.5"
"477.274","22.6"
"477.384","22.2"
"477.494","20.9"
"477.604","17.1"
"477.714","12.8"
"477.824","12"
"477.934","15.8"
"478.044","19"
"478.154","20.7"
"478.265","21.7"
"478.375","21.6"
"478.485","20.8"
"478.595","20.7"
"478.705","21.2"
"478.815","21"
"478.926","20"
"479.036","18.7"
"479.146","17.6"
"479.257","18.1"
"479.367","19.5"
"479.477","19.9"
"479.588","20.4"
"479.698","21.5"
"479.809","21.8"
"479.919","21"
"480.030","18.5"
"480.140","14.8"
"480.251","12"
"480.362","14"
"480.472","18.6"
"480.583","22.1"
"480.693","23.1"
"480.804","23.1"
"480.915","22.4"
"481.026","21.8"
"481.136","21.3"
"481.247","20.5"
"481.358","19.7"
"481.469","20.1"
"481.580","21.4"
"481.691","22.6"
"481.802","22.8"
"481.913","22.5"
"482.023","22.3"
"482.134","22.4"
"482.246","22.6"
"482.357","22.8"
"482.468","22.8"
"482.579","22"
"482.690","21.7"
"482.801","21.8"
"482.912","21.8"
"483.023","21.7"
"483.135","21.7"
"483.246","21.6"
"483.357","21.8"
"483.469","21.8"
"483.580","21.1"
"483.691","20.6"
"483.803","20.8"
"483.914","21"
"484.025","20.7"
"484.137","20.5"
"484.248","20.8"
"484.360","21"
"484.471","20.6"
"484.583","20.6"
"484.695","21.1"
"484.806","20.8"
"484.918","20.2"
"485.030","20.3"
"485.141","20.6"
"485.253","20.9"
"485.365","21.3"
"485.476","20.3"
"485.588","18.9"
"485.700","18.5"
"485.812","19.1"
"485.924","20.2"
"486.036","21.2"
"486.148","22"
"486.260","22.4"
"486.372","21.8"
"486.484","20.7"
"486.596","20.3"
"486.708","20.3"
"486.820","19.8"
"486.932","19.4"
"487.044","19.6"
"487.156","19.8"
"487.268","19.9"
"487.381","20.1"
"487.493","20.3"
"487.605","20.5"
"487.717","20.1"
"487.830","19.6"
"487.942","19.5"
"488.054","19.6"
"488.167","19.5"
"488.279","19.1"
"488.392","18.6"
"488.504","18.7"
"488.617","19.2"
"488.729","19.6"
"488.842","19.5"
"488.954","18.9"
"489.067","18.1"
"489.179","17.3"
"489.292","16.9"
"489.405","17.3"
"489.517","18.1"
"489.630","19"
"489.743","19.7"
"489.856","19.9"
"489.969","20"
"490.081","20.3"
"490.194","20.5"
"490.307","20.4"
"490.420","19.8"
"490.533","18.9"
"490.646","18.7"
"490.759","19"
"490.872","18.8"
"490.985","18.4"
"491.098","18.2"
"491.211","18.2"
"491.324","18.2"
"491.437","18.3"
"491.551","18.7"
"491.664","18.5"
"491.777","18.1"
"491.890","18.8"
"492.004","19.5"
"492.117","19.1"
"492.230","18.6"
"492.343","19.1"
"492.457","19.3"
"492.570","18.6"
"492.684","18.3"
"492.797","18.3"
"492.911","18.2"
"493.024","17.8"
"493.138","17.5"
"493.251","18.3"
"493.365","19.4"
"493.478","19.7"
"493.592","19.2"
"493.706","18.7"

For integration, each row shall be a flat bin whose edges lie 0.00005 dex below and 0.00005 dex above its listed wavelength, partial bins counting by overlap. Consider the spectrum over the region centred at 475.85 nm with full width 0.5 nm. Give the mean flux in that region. 21.0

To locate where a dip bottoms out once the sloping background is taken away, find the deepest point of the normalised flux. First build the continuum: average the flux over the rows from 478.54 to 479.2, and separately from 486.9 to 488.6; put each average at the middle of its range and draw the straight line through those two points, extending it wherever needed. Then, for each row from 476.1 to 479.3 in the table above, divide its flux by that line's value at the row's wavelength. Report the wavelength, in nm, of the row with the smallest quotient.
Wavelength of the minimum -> 477.824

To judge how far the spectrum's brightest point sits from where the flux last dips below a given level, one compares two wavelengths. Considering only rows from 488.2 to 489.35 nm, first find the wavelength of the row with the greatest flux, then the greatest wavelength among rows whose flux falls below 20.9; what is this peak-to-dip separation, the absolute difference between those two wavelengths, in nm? 0.56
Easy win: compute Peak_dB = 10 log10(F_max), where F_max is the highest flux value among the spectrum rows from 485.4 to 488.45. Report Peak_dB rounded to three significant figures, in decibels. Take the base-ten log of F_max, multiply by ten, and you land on 13.5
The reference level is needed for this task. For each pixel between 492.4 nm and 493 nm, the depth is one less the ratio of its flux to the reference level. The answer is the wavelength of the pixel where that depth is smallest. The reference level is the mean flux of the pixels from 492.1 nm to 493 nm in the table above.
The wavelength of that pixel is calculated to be 492.457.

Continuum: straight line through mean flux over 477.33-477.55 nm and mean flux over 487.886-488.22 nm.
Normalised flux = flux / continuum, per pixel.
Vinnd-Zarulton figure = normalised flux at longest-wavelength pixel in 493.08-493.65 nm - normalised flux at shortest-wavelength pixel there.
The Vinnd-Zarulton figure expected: 0.10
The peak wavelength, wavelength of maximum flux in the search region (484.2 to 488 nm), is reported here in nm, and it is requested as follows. 486.260 nm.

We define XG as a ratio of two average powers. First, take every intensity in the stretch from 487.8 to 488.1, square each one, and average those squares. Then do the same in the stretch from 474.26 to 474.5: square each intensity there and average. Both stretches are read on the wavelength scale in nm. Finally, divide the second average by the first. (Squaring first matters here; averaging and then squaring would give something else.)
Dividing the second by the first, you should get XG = 1.65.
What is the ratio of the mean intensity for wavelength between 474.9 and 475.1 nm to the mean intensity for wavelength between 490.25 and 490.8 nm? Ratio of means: 1.22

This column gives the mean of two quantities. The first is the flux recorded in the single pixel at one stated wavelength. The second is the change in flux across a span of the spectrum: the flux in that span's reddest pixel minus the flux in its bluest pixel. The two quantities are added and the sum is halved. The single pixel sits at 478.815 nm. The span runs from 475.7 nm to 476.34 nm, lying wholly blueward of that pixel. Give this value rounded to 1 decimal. 10.5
